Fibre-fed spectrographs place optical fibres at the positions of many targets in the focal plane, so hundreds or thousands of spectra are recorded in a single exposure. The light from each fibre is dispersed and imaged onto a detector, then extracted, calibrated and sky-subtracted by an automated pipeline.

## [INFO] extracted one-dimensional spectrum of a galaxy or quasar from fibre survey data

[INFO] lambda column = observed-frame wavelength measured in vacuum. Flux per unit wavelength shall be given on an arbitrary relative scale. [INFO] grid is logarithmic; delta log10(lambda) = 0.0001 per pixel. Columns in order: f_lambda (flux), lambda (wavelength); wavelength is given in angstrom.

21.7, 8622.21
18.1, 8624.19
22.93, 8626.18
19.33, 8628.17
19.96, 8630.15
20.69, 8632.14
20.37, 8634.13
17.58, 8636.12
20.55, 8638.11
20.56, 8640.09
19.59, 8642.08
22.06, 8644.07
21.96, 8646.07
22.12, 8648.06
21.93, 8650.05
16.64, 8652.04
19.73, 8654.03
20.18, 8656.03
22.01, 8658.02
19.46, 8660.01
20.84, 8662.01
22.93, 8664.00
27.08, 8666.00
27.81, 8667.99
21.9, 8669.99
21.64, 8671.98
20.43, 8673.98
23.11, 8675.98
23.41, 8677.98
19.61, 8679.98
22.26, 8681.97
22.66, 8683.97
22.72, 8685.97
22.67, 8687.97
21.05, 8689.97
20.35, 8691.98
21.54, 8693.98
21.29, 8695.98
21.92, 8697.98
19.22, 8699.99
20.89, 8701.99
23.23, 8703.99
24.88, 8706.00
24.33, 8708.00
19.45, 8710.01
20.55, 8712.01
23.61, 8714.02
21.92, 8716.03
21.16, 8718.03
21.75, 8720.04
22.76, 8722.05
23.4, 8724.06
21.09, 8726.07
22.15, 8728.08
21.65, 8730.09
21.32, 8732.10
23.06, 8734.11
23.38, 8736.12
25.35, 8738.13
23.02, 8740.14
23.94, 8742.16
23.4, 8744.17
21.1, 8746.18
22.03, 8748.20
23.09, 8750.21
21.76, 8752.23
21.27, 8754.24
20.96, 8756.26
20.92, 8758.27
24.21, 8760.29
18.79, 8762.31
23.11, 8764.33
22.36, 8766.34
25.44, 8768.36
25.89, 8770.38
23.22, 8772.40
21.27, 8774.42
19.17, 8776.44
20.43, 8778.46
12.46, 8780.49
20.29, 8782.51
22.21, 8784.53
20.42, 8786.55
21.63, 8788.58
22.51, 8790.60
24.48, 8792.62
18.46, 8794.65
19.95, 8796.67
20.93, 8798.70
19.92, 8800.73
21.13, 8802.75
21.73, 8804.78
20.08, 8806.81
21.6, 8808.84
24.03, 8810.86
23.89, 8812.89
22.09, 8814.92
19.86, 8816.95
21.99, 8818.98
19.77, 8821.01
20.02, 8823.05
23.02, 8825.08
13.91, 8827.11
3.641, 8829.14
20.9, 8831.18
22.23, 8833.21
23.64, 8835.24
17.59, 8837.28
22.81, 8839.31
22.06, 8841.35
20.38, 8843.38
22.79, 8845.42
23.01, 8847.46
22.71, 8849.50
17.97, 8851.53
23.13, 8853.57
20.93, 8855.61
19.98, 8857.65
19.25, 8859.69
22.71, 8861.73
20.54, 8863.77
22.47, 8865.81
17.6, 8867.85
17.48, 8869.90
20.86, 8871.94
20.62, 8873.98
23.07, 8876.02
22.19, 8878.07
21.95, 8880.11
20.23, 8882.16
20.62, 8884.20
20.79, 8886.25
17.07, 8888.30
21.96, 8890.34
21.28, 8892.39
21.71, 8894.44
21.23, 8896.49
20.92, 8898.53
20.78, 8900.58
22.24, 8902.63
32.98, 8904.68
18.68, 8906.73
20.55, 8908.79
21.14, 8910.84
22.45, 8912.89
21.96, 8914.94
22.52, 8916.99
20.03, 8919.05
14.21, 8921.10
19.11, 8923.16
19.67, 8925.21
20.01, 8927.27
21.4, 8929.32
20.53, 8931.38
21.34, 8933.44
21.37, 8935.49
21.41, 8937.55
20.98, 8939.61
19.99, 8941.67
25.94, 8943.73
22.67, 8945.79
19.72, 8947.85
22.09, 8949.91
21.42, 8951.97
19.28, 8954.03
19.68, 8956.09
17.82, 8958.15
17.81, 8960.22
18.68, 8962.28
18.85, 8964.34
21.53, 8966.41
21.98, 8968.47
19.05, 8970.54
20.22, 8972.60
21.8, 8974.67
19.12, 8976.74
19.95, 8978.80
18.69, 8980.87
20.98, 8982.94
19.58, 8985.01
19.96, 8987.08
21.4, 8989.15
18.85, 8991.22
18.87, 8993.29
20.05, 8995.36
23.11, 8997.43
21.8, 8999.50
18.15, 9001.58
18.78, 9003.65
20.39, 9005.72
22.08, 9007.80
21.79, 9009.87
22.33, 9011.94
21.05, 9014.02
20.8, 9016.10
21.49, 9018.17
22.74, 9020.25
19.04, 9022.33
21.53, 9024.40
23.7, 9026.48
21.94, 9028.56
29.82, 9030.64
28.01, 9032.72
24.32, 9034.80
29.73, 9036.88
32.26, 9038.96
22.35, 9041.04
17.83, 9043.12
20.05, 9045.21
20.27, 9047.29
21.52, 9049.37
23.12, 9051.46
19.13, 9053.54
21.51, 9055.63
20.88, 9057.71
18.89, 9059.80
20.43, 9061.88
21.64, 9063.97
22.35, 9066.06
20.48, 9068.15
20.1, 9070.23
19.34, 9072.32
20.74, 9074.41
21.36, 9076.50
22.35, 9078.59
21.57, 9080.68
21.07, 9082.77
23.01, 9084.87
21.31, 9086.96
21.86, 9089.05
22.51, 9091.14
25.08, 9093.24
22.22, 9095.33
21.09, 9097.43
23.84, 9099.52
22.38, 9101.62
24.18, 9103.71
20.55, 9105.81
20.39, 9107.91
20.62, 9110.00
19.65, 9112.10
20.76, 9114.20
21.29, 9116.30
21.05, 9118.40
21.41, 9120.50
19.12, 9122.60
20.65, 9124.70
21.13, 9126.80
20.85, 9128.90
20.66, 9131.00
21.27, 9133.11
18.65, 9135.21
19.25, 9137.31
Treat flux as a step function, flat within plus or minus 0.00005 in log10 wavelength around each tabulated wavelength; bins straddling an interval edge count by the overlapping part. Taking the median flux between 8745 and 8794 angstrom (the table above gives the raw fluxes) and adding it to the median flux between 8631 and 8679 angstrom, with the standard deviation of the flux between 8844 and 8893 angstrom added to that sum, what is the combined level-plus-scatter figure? 44.8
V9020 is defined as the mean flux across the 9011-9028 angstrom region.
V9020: 21.6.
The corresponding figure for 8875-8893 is 21.0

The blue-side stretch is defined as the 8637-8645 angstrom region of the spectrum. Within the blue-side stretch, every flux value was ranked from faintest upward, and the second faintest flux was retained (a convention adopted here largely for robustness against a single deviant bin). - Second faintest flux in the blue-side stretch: 20.55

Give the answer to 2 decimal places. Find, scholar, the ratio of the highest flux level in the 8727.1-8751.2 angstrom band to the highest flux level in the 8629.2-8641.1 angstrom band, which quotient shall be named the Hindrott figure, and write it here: 1.23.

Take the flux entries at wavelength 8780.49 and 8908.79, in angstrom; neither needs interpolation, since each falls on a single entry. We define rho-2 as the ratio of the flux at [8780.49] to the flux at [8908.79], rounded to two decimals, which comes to 0.61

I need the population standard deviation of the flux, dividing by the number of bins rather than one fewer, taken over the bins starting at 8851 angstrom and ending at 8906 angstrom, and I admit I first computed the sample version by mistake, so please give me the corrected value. 2.8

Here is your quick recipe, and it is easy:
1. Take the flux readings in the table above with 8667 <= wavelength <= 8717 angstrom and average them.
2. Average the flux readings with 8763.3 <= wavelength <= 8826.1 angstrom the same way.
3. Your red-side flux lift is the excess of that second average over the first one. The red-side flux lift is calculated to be -0.70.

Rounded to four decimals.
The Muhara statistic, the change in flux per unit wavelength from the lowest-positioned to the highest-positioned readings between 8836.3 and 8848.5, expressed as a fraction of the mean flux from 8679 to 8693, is 0.0246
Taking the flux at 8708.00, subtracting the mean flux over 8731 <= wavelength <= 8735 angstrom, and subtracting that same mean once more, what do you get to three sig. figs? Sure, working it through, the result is -20.0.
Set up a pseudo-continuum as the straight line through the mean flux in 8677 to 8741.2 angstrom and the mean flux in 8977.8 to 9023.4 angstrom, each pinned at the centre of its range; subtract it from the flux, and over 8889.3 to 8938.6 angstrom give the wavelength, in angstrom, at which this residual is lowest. 8921.10 angstrom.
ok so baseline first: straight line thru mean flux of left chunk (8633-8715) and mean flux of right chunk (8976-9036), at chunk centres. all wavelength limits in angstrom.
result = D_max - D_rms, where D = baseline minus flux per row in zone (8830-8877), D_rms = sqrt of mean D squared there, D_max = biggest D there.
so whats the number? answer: 2.0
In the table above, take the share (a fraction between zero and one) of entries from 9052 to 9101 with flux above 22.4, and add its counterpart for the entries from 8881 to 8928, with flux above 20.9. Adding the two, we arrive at 0.65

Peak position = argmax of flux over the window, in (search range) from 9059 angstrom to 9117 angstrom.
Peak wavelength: 9093.24 angstrom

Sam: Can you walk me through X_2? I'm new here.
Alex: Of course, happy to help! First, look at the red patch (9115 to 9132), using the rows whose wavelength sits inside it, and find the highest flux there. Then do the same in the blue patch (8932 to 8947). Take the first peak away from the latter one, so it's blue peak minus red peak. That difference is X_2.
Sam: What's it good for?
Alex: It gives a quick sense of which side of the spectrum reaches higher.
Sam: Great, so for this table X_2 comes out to 4.5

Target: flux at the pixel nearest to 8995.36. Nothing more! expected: 20.05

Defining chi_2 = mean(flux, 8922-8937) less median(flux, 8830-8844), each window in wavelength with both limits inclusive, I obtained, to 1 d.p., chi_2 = -1.6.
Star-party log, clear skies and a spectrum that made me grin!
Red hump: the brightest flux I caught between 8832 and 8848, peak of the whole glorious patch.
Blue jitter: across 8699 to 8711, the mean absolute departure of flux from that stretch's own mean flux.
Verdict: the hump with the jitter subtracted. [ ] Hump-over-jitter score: 21.5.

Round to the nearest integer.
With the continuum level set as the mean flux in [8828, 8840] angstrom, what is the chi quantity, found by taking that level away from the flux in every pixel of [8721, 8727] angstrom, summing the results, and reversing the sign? -12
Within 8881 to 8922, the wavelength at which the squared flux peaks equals 8904.68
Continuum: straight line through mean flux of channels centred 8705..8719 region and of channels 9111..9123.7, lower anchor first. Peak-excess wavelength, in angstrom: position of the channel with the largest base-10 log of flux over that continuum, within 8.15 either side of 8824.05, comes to 8825.08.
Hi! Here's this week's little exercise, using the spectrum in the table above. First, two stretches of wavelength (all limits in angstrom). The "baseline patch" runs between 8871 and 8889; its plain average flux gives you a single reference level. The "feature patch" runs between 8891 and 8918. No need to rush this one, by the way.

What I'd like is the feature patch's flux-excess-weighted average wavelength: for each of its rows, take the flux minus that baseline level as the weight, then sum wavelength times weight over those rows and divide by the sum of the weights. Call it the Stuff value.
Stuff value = 8905.9 angstrom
